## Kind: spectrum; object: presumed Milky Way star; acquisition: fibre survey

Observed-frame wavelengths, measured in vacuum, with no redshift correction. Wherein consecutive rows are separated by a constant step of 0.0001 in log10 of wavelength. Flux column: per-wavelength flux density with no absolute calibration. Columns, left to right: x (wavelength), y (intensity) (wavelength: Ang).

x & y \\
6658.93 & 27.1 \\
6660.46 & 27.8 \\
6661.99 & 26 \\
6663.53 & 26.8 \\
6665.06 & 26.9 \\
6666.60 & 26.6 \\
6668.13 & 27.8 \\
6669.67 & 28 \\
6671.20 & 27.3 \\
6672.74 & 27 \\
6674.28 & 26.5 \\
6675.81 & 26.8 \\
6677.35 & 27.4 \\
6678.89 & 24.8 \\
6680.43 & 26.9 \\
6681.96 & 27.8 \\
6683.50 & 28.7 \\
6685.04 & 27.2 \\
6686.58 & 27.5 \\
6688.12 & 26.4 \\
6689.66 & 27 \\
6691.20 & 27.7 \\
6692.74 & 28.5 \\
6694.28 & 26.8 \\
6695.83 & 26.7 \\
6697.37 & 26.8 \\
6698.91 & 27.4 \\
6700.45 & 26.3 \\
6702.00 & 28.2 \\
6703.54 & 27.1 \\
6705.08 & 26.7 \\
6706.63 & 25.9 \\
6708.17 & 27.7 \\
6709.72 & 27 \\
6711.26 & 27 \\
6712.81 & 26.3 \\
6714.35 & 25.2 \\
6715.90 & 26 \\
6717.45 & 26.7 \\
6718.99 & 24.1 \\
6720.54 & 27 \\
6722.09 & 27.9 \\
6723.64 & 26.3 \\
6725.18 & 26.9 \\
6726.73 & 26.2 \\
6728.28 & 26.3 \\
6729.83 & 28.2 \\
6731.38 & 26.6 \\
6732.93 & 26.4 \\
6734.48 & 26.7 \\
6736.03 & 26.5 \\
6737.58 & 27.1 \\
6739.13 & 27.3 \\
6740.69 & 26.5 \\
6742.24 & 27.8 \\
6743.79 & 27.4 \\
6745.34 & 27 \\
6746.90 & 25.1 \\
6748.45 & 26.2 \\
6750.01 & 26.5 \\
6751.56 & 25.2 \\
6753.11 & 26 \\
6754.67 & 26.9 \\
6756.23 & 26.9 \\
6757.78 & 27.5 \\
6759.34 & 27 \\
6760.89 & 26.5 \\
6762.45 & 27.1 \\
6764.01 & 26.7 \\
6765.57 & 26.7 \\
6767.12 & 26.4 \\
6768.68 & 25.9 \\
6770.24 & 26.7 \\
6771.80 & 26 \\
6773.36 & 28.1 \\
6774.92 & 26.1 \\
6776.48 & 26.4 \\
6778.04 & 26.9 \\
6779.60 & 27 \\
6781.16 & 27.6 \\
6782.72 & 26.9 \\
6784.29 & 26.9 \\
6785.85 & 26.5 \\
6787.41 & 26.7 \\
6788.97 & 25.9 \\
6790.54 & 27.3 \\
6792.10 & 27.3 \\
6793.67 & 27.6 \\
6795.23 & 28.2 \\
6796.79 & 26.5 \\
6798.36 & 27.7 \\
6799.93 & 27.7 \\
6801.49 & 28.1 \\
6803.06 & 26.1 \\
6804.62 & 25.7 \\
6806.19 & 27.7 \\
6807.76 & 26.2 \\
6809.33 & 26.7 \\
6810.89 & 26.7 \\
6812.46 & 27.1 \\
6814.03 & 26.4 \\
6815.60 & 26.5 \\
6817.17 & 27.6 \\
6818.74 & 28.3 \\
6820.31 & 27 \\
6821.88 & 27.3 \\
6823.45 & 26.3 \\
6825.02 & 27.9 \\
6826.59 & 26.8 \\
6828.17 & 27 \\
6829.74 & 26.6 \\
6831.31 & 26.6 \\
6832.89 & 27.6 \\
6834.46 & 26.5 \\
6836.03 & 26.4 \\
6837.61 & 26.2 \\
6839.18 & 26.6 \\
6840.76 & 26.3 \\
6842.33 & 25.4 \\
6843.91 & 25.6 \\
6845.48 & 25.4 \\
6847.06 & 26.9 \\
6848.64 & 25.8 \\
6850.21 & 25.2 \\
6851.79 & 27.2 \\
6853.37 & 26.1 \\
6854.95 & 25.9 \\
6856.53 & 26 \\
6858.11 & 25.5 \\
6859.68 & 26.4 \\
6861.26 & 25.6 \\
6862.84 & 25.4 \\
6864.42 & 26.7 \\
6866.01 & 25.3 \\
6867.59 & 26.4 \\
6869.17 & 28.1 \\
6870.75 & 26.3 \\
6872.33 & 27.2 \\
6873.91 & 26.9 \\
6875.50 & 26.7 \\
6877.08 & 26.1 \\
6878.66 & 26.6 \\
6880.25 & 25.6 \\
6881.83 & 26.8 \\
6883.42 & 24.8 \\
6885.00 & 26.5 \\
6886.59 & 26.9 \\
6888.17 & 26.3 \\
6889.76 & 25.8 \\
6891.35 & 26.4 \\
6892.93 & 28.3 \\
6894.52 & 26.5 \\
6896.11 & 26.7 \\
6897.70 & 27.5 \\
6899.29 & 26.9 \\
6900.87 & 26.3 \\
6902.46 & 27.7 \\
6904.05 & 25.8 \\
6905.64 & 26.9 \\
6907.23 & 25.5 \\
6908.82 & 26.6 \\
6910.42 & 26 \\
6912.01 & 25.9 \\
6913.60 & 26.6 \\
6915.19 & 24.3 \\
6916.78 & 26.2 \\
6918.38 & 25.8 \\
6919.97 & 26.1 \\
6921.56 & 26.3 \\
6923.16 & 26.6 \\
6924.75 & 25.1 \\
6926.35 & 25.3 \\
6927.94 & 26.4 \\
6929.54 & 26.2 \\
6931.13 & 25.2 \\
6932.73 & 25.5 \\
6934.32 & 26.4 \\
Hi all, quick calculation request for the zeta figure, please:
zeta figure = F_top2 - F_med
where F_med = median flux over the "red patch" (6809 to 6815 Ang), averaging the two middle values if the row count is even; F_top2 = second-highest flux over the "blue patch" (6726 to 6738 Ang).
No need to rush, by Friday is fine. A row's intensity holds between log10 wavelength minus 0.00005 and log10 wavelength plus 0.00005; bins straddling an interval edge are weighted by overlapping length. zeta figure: 0.40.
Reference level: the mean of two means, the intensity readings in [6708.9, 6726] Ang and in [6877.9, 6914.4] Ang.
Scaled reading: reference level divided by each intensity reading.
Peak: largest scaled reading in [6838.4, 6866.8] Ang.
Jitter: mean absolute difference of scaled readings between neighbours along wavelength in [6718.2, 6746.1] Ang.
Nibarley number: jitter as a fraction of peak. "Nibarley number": 0.030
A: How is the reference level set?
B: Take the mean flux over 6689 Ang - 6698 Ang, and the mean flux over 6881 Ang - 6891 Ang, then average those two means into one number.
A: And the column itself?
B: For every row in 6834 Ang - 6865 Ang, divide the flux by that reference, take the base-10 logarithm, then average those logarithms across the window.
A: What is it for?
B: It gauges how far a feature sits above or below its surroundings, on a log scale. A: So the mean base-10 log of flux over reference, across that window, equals -0.011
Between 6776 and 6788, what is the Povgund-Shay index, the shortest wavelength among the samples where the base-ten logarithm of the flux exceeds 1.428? 6778.04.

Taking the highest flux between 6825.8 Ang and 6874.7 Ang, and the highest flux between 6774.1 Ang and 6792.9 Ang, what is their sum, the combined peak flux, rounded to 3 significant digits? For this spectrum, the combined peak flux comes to 55.7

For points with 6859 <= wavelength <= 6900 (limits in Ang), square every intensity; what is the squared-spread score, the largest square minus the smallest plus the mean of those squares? 888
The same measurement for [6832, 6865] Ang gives 810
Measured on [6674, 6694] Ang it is 948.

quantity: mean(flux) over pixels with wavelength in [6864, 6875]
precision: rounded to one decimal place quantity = 26.7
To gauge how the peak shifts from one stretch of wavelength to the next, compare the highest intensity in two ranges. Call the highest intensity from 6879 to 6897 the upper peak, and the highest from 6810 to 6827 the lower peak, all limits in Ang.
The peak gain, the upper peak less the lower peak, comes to 0.0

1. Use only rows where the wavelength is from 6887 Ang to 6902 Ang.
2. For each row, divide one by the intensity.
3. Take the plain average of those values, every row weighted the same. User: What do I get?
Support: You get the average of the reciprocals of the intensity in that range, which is 0.0374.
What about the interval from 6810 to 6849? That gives 0.0375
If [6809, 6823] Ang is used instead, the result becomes 0.0370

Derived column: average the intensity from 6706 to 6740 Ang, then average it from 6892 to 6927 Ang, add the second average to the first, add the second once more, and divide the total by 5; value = 15.85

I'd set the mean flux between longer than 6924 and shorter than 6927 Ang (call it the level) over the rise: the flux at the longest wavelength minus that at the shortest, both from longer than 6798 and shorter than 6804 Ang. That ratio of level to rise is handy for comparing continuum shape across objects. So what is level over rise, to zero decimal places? -16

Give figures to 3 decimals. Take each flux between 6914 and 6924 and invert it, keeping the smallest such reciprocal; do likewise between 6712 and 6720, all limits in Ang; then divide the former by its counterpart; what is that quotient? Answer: 1.004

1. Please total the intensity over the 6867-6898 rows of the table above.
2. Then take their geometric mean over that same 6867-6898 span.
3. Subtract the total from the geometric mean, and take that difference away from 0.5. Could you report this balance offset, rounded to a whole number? 506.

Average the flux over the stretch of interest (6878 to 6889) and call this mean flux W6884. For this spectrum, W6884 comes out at 26.2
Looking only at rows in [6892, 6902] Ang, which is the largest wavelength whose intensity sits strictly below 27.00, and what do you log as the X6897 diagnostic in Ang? 6900.87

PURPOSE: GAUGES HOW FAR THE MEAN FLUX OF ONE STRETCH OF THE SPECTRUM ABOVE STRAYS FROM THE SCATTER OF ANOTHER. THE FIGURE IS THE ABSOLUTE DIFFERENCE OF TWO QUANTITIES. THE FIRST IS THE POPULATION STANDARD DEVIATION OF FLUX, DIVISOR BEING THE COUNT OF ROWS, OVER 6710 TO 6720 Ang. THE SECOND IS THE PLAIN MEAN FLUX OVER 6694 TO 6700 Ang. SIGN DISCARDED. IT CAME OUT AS 25.9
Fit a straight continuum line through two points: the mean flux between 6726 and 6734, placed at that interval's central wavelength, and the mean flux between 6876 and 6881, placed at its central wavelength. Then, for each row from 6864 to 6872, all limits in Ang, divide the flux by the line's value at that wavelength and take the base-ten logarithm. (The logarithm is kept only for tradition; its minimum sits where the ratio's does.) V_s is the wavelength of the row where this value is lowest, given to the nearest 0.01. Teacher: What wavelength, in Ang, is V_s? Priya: 6866.01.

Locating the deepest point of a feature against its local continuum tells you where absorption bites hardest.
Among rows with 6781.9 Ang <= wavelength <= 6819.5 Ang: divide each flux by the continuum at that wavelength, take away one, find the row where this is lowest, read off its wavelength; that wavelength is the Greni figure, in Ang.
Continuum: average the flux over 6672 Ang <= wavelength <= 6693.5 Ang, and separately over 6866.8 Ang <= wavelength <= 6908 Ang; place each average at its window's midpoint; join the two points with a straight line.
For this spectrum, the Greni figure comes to 6804.62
